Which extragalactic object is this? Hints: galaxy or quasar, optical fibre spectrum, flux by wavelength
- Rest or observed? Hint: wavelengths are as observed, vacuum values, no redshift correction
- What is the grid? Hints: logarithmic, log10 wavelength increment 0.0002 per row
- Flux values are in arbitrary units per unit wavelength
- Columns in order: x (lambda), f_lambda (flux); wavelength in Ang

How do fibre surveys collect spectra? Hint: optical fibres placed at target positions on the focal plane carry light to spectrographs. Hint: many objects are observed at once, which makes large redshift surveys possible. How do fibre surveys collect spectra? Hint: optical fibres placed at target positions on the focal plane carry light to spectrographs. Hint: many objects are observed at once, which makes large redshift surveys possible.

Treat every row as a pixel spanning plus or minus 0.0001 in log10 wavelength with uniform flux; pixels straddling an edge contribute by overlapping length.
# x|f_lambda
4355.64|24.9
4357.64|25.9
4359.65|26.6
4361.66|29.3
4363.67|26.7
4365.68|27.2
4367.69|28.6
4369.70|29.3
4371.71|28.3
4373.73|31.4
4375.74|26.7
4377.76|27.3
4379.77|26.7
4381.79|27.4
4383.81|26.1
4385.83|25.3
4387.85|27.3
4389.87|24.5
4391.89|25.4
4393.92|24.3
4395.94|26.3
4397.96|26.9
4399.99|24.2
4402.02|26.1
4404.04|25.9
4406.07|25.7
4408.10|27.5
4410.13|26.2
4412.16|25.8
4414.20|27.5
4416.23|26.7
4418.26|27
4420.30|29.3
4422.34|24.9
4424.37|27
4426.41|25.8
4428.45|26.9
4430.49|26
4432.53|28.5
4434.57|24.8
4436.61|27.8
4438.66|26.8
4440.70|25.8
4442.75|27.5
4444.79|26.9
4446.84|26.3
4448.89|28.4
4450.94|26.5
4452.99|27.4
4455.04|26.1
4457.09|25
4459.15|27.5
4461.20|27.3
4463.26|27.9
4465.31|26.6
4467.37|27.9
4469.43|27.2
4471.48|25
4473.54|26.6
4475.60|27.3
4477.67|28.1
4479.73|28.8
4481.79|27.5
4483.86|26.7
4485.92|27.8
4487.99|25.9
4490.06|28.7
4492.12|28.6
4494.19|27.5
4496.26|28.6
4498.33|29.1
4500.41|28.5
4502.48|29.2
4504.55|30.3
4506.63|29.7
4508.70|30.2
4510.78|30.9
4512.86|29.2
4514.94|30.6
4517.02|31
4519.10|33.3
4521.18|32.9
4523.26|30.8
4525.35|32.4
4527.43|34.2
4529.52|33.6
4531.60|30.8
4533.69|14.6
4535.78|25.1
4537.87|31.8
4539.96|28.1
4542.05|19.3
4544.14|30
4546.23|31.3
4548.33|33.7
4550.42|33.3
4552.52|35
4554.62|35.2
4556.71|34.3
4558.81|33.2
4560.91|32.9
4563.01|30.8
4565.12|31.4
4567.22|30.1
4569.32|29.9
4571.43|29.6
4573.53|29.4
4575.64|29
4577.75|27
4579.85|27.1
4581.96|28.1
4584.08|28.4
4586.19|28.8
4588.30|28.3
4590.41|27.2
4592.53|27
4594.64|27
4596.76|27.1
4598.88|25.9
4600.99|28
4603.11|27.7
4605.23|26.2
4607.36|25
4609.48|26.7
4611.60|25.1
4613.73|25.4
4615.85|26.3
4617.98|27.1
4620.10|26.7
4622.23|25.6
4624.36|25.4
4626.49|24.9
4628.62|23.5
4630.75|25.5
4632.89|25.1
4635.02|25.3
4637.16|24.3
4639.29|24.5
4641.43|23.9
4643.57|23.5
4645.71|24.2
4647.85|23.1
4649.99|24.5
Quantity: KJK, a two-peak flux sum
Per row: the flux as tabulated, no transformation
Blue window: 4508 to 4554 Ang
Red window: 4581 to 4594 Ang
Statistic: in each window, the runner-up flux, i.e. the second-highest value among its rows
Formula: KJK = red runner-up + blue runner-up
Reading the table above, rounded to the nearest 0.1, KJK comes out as 62.6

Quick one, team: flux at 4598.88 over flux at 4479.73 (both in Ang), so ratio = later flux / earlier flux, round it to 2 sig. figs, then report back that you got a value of 0.90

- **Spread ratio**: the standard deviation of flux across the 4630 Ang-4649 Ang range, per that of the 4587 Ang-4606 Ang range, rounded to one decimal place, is 1.0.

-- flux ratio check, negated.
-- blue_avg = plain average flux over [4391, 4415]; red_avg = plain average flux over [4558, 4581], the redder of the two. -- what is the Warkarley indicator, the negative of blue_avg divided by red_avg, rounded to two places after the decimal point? -0.87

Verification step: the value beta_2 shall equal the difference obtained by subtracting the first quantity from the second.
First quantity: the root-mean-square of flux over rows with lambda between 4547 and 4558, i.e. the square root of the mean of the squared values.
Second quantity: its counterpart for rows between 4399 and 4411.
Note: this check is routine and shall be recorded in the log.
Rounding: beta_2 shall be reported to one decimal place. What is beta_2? -8.4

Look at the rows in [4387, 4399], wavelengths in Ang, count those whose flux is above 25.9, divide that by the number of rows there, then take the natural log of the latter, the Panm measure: -0.69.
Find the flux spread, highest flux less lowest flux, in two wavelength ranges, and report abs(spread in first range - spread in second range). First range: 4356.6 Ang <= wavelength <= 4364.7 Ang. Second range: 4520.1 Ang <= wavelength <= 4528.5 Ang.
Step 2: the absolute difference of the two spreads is 0.0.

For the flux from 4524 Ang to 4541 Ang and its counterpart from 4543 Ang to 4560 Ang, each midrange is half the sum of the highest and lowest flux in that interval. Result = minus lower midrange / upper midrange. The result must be -0.75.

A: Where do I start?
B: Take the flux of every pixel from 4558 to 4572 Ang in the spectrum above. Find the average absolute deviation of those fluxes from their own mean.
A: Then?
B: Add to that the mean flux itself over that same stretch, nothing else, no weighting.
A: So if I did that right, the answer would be 32.3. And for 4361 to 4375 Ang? 29.8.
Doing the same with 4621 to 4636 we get 25.5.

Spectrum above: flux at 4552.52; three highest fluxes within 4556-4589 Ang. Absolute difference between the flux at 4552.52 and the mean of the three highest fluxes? 1.5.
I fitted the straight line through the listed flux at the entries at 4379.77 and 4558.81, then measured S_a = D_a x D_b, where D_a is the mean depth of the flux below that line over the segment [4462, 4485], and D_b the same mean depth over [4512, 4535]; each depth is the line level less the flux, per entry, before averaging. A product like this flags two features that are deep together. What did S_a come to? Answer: 5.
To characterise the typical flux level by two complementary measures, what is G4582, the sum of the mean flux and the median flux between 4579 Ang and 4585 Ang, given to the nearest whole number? 56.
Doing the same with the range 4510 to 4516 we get 61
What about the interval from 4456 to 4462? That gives 54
